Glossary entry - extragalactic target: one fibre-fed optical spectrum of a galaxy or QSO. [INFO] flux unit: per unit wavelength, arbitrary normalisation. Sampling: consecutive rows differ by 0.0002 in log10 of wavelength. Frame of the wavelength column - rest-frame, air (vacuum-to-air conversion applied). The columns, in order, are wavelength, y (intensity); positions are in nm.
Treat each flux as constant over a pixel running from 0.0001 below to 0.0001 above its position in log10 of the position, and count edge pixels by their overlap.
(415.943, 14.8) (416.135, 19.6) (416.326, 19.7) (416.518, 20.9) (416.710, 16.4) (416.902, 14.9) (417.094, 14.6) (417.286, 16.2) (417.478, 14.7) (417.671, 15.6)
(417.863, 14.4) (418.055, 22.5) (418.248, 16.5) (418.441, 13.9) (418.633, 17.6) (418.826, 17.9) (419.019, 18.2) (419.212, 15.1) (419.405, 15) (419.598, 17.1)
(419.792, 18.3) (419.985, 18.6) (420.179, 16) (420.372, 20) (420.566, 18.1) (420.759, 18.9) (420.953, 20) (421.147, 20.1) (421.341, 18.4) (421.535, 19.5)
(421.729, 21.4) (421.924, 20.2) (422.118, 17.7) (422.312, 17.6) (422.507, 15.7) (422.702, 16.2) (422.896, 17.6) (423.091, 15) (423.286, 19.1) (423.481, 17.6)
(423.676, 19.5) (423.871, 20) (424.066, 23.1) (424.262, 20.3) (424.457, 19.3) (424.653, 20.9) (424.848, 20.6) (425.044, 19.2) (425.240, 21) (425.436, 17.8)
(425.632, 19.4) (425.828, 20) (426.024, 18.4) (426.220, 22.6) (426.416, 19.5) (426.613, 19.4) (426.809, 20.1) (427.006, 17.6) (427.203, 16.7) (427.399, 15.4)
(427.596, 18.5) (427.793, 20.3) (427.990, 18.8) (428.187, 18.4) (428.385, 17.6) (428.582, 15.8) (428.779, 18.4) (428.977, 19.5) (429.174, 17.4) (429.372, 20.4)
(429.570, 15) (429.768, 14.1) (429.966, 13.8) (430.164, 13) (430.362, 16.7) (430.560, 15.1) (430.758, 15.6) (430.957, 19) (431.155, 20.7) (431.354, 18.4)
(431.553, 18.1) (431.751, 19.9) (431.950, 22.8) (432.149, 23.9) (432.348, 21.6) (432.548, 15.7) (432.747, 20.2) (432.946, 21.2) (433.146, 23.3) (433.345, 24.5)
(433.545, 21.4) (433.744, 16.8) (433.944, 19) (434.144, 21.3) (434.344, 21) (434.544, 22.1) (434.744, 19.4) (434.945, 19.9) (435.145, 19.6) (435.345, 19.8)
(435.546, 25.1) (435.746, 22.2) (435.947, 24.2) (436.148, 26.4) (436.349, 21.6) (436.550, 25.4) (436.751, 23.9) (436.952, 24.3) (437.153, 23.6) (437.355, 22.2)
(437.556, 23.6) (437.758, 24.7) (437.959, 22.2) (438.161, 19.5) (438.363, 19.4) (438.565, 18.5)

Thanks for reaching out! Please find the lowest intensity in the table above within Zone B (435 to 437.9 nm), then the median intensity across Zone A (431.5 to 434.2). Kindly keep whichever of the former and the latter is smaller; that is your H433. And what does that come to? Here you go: 19.6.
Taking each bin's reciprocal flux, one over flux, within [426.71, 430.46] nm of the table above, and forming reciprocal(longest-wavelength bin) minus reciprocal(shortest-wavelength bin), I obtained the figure 0.010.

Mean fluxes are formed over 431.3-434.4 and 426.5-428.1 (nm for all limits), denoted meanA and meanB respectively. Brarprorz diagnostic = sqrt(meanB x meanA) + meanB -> 37.8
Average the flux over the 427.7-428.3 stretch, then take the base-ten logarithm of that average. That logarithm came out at 1.28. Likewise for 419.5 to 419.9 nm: 1.25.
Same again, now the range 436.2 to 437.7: 1.37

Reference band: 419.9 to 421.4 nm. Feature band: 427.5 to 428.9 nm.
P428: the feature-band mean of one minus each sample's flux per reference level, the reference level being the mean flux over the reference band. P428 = 0.027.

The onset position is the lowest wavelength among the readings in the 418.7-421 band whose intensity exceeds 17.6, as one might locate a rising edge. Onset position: 418.826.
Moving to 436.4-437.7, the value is 436.550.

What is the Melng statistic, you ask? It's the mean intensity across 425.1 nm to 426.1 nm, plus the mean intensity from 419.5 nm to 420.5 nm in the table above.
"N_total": 37.3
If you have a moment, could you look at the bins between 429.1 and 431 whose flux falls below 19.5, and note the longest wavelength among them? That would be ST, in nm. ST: 430.957 nm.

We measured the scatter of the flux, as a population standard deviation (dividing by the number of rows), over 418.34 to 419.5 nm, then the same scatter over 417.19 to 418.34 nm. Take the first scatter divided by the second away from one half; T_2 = -0.11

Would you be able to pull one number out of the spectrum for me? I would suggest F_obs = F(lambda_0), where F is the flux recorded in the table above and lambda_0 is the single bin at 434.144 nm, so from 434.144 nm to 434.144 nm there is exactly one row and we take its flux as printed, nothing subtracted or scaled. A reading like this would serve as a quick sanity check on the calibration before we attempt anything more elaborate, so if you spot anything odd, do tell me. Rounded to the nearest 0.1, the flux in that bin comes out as 21.3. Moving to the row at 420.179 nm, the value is 16.0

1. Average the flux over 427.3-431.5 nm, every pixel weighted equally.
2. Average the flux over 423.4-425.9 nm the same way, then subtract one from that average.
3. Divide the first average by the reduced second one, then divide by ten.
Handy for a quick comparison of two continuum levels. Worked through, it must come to 0.091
